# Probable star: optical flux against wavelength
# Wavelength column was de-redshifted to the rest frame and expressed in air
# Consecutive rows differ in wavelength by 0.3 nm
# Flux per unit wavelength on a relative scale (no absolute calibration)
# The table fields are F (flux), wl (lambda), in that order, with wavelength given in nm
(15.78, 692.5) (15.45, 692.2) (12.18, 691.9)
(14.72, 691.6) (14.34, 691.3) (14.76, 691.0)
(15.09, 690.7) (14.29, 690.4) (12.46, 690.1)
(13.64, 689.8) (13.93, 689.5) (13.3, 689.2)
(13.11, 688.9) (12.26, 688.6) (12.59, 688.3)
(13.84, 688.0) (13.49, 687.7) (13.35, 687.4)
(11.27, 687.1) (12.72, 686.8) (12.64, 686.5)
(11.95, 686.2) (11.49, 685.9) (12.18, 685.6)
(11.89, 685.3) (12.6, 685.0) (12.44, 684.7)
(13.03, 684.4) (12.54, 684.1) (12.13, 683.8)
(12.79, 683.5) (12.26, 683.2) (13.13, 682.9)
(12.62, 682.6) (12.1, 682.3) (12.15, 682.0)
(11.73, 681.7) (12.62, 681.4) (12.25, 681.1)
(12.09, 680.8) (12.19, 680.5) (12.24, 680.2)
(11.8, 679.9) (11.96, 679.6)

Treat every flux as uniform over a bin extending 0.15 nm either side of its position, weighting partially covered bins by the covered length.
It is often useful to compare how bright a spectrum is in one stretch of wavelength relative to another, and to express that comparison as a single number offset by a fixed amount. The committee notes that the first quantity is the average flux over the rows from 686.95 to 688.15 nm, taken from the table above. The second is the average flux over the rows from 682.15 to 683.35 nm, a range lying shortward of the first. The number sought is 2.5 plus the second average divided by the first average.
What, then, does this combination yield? 3.46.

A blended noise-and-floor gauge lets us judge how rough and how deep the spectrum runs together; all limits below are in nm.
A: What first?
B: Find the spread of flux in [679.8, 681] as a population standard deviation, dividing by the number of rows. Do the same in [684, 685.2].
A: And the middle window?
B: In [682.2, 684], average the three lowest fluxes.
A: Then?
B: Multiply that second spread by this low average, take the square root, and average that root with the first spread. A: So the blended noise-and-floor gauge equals 0.9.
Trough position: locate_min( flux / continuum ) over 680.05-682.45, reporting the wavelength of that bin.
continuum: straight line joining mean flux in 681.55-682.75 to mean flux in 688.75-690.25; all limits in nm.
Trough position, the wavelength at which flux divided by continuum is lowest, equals 681.7 nm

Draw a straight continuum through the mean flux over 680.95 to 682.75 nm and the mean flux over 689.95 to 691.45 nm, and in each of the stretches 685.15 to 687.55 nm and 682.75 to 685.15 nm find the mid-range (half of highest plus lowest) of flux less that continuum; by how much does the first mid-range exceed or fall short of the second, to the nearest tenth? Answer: -1.2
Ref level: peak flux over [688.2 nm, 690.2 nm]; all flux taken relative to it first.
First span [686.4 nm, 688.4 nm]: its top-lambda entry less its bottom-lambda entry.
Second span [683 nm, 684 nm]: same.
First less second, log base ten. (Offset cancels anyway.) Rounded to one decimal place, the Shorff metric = -1.1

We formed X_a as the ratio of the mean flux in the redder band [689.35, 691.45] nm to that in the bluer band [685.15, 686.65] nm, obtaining 1.17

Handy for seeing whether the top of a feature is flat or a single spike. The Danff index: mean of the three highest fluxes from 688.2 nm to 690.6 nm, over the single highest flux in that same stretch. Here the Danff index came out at 0.976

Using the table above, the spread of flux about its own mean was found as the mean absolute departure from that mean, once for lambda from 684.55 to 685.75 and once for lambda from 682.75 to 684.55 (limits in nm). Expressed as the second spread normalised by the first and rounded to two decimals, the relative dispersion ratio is 1.39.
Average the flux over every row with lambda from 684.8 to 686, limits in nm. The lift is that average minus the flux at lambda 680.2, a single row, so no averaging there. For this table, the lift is -0.2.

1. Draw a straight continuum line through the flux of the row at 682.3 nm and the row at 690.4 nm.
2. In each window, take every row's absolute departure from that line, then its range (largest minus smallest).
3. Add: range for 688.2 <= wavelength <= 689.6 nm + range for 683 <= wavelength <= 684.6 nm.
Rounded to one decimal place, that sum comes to 1.8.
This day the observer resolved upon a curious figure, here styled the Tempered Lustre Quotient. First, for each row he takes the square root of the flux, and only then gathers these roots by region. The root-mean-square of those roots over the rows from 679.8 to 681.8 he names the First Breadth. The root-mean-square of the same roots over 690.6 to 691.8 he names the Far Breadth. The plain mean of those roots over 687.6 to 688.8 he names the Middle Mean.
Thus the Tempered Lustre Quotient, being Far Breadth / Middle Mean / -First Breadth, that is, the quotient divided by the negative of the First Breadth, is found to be -0.305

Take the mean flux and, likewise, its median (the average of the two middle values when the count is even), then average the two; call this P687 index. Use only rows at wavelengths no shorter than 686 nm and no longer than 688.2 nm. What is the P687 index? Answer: 12.7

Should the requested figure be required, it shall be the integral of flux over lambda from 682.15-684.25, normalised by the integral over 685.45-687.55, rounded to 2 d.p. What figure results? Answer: 1.02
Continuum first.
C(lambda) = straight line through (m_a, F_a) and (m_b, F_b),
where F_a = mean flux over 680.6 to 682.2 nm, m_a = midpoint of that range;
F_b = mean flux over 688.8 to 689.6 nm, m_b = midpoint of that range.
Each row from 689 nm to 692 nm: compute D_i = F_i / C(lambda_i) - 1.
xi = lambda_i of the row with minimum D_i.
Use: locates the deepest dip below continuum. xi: 691.9 nm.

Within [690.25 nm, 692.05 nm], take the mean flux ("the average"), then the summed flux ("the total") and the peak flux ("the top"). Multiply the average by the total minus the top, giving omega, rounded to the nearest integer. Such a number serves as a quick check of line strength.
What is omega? 1000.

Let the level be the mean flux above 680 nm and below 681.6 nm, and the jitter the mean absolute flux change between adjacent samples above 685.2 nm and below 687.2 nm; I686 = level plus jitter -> 12.9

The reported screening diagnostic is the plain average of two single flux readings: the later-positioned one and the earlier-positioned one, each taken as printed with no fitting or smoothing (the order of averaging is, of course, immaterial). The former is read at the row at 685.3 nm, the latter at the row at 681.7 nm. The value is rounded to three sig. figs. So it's 11.8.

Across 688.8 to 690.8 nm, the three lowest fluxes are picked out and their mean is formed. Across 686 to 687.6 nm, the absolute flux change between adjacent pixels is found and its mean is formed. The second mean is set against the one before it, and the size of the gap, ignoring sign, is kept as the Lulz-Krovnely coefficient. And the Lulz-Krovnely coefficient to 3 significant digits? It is 11.9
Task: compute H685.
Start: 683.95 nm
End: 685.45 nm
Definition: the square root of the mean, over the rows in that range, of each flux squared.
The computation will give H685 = 12.5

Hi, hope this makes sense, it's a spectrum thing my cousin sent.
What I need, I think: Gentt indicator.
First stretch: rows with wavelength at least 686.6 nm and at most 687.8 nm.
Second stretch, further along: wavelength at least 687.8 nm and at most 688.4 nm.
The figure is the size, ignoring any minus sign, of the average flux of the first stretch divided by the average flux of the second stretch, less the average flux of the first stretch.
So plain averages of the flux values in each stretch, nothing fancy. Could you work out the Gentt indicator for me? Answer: 11.7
